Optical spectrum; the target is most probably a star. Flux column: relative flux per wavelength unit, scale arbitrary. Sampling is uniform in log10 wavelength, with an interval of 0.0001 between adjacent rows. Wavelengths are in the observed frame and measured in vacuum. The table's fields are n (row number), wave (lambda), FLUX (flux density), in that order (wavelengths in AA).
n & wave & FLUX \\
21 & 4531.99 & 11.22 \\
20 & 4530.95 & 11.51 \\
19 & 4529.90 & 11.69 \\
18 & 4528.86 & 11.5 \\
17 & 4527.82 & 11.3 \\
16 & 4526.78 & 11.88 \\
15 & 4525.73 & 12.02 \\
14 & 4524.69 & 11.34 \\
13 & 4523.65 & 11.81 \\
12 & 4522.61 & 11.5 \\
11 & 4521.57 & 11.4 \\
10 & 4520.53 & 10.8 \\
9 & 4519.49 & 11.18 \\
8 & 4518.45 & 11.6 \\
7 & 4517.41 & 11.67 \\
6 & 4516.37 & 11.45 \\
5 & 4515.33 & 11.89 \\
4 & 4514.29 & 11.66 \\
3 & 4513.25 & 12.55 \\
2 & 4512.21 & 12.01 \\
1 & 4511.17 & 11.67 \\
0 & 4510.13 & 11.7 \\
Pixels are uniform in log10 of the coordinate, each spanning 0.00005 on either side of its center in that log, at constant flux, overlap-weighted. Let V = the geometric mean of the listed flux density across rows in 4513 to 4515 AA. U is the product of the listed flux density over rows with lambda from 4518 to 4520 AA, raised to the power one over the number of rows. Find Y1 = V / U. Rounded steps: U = 11.4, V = 12.10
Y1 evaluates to 1.062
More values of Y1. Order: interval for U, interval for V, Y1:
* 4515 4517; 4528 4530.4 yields 0.994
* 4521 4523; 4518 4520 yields 0.995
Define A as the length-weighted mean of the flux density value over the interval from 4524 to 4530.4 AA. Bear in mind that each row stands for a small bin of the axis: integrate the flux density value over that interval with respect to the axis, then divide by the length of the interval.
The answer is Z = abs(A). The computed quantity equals 11.6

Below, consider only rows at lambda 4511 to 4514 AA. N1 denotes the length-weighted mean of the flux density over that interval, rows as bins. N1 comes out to 12.1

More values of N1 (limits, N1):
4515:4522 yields 11.4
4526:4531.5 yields 11.6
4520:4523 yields 11.2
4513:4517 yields 11.8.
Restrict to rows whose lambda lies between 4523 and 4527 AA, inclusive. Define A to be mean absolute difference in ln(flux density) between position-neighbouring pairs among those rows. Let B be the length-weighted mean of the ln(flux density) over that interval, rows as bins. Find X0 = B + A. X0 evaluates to 2.50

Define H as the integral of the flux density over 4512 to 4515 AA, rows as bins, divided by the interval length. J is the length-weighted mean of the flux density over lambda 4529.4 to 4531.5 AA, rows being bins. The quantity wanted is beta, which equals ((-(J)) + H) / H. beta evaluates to 0.04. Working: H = 12.1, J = 11.6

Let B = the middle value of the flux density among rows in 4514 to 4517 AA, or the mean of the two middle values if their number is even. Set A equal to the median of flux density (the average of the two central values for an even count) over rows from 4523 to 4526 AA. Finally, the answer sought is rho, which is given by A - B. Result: 0.15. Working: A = 11.8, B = 11.7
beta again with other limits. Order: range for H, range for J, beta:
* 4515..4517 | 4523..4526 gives -0.01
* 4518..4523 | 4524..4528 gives -0.03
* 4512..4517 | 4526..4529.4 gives 0.03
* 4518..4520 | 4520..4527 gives -0.01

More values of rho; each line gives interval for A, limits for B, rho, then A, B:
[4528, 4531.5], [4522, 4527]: -0.30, 11.5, 11.8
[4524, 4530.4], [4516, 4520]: 0.07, 11.6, 11.5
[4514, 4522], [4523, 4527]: -0.32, 11.5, 11.8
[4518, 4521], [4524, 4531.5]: -0.33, 11.2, 11.5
